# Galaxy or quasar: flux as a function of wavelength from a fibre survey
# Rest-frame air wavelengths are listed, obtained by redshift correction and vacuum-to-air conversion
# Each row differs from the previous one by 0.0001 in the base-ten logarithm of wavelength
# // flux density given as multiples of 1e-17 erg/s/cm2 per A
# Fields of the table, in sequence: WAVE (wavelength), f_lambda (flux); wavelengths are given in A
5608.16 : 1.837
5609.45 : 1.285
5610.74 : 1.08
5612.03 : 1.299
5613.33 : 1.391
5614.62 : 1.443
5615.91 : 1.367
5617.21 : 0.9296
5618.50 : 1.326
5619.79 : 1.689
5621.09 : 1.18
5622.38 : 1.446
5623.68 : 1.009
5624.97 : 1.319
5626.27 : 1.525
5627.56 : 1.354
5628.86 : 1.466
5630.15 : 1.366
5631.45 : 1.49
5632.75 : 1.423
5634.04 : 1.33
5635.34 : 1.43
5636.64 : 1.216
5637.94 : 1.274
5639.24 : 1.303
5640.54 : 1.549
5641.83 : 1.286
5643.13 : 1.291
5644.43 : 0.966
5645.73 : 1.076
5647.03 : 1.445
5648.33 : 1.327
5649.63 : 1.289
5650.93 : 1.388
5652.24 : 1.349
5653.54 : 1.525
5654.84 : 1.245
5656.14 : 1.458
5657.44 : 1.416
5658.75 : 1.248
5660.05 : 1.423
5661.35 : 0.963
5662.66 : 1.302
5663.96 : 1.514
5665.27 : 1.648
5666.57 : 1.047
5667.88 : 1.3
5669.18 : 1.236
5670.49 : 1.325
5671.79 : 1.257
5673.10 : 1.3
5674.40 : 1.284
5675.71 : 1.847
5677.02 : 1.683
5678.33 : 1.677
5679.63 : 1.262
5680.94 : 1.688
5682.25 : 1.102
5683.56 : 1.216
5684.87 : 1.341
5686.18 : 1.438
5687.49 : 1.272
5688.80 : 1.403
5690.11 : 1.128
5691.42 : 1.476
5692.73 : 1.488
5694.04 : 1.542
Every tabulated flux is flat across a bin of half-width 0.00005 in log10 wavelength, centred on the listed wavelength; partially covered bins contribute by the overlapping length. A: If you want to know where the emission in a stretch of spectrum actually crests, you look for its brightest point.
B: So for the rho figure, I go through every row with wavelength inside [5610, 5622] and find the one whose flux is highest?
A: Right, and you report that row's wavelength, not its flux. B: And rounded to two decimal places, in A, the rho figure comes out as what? 5619.79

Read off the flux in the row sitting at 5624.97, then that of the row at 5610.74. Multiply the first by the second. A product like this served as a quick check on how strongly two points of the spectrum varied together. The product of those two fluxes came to 1.42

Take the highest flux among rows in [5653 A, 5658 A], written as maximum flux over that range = 1.525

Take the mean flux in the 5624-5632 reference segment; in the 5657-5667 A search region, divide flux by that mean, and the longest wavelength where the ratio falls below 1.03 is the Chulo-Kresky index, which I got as 5666.57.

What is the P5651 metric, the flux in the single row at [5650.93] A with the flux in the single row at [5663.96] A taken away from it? -0.13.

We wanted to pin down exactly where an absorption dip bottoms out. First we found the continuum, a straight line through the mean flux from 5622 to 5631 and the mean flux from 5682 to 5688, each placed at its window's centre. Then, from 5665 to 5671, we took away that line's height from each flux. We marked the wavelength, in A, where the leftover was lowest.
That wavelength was 5666.57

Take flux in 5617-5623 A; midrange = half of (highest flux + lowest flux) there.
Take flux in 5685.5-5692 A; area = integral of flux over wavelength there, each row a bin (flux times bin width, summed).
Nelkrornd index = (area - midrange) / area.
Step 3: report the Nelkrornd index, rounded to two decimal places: 0.85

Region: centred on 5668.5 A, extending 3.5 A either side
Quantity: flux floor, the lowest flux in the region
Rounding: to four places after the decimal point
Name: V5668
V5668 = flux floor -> 1.0470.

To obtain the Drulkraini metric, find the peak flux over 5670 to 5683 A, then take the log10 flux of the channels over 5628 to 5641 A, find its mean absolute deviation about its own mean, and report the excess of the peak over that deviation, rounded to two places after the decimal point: 1.82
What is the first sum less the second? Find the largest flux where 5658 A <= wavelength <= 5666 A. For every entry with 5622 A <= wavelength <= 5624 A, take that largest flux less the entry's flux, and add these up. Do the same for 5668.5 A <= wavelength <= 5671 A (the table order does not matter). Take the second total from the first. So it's 0.11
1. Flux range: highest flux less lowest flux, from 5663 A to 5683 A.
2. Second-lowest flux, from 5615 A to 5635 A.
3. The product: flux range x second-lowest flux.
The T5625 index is 0.81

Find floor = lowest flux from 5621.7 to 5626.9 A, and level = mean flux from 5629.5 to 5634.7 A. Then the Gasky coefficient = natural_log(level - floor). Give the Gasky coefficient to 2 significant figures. -0.93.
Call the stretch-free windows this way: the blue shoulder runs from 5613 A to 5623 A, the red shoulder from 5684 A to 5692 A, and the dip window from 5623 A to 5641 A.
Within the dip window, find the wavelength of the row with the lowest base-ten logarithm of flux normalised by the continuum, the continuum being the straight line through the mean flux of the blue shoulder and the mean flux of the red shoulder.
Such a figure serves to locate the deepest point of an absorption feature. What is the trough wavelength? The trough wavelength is 5623.68 A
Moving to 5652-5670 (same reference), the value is 5661.35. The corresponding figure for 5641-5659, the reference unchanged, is 5644.43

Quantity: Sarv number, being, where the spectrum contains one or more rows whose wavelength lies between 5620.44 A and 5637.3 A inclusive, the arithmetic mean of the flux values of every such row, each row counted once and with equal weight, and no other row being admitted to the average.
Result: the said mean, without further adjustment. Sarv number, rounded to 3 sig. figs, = 1.35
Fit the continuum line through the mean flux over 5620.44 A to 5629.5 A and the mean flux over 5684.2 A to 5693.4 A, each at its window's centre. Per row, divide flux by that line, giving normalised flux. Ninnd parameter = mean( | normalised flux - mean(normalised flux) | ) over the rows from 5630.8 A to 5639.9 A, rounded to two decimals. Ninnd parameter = 0.06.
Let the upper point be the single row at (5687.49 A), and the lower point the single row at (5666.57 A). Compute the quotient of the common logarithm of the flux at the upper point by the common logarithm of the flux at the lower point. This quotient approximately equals 5.24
